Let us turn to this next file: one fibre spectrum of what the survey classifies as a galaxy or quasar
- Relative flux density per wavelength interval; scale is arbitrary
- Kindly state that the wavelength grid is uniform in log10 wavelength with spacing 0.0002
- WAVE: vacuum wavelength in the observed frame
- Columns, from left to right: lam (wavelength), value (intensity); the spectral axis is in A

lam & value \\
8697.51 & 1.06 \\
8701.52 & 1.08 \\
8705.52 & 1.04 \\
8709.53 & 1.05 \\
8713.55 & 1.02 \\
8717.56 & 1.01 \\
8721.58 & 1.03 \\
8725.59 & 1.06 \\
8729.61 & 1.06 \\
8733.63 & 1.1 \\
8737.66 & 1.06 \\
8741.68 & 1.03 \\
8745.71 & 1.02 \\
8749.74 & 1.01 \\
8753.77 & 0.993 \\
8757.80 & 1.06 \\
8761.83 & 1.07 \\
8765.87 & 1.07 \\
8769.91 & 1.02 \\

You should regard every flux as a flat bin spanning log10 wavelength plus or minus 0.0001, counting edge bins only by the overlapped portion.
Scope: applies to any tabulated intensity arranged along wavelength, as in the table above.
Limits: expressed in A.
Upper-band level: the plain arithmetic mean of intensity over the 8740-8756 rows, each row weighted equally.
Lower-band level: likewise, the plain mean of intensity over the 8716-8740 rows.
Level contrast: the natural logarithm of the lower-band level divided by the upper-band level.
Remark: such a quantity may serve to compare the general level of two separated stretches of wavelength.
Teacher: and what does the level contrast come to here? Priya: 0.039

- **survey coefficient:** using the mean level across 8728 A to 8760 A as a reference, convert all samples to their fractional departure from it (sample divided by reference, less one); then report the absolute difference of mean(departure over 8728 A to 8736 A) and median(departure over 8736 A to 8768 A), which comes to 0.034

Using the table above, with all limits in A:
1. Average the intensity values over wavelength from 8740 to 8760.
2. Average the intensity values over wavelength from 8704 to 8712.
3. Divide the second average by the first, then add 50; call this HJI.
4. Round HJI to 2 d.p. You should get 51.02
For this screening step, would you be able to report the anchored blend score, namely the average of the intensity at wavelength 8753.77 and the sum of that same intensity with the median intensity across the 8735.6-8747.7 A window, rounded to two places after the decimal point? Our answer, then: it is 1.51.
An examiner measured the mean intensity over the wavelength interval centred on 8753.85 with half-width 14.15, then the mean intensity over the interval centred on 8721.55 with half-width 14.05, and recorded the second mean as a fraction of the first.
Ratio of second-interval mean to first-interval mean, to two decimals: 1.01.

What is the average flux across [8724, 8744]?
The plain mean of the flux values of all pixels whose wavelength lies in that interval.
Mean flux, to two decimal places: 1.06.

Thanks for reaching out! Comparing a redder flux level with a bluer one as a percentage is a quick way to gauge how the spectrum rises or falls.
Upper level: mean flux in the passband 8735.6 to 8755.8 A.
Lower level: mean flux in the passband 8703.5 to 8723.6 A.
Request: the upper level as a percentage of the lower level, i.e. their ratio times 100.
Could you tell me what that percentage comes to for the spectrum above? 99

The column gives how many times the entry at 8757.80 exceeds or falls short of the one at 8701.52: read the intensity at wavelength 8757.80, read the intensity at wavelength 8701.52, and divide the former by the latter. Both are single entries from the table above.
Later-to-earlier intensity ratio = 0.98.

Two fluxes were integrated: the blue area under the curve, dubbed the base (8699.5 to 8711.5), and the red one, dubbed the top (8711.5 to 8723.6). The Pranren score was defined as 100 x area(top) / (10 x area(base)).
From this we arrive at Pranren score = 9.7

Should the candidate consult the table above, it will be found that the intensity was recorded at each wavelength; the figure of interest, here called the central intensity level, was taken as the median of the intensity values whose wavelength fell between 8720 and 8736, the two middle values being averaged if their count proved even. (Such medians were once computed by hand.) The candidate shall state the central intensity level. 1.06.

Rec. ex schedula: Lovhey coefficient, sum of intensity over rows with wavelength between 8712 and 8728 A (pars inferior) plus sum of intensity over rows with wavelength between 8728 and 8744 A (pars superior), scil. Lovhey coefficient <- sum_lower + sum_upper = 8.37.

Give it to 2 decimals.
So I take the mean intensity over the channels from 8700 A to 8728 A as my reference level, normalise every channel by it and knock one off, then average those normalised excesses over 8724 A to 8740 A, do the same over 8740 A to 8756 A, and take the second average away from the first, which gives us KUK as 0.05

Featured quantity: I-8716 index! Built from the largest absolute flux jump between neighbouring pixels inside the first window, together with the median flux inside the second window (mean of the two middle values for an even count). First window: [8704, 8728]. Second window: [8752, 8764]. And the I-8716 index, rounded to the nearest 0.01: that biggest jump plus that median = 1.09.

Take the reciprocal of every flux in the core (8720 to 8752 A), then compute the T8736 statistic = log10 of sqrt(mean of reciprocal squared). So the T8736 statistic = -0.019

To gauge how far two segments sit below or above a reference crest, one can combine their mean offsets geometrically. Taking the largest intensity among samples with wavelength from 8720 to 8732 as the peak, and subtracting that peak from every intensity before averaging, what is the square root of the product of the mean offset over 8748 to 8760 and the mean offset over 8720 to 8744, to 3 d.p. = 0.011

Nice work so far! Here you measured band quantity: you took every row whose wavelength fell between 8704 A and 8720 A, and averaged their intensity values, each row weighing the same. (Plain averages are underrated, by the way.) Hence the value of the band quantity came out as 1.03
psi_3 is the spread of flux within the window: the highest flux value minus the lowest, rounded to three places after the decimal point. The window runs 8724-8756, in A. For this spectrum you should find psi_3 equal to 0.107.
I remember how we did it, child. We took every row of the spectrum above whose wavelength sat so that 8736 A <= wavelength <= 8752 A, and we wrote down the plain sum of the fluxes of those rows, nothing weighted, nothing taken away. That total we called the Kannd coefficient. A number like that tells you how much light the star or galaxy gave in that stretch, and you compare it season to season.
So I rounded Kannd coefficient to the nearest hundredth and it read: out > 4.12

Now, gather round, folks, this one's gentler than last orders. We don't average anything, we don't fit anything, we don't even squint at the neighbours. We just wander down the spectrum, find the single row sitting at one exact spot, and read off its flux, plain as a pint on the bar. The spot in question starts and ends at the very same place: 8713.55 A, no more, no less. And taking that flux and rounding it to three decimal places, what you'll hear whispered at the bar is 1.020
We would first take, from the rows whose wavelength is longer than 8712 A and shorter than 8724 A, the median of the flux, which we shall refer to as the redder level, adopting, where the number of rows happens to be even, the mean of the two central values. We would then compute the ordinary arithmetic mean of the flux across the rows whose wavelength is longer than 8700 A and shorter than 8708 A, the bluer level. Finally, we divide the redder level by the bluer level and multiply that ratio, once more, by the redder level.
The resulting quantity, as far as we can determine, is 0.98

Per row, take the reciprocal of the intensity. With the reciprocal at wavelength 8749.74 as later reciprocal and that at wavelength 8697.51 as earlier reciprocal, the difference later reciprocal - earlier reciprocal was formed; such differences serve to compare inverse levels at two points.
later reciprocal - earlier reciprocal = 0.047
